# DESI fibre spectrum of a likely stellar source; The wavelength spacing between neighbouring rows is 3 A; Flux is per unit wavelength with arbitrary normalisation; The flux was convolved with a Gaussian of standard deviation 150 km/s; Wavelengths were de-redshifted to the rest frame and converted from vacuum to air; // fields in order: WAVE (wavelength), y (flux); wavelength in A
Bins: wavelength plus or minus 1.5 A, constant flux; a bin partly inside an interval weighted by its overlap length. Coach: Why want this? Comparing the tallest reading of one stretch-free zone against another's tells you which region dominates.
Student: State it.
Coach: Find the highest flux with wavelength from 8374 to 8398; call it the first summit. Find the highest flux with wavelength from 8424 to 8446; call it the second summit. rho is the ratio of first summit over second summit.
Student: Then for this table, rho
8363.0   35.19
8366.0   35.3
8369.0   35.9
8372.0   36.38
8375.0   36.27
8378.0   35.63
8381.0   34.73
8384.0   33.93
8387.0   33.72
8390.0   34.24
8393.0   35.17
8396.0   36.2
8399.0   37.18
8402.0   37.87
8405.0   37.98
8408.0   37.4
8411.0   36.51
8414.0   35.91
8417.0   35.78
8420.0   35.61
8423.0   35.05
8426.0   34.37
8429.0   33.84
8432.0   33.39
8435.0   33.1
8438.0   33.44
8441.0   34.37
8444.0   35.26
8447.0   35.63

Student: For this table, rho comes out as 1.03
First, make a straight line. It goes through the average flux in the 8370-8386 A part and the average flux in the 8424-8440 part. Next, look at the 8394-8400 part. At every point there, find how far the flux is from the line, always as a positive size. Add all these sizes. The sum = 3.9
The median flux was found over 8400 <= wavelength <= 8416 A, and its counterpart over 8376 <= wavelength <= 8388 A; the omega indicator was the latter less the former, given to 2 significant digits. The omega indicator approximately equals -3.1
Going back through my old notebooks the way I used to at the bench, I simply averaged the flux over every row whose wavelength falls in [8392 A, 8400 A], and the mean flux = 36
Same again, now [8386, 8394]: 34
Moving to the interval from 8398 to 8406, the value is 38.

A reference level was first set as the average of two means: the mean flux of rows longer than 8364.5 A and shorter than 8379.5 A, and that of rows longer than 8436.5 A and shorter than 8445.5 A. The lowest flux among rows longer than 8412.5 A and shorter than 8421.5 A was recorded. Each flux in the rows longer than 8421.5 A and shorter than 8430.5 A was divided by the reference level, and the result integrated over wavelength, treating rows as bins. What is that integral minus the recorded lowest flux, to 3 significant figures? -26.8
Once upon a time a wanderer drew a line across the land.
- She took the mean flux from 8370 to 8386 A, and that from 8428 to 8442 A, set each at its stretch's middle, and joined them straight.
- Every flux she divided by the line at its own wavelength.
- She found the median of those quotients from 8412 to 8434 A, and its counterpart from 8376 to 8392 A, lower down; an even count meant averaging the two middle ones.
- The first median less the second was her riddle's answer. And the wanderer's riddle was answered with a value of 0.053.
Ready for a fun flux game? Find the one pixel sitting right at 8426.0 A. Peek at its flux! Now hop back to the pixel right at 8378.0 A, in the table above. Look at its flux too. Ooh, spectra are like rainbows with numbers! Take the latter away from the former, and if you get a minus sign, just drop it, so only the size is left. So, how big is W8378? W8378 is 1.3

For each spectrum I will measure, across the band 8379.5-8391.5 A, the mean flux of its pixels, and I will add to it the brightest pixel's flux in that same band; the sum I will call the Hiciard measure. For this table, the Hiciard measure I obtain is 69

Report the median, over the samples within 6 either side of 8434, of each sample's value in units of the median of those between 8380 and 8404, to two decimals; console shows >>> 0.96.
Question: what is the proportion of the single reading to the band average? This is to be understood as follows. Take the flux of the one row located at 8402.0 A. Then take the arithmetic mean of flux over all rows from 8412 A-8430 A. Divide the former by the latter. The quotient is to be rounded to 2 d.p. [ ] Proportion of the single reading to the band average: 1.08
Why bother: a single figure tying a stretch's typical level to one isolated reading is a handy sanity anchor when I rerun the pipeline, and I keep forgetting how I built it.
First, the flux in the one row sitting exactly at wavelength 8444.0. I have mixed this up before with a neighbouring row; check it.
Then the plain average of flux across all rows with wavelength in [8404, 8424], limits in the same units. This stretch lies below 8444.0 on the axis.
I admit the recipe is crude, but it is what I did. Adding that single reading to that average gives 71.6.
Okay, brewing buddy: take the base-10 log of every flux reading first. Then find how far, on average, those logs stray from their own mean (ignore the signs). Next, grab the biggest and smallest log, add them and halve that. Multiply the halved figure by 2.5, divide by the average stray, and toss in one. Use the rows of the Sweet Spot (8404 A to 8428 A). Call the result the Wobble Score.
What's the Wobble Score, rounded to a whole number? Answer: 357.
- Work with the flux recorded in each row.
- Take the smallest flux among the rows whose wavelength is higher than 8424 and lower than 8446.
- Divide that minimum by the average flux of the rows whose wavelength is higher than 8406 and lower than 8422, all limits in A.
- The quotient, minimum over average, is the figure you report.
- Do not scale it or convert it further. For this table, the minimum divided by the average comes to 0.913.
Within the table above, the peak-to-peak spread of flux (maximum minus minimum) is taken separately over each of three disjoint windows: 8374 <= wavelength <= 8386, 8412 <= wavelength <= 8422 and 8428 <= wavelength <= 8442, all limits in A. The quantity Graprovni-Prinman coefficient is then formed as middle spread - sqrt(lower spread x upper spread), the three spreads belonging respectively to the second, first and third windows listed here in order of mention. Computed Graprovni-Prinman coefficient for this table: -1.4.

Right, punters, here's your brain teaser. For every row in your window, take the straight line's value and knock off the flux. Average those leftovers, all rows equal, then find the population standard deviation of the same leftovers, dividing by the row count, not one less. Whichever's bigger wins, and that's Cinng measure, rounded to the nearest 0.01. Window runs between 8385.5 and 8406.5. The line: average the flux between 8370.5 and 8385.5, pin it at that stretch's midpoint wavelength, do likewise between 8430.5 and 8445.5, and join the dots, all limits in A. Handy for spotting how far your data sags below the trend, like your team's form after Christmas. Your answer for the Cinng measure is 1.74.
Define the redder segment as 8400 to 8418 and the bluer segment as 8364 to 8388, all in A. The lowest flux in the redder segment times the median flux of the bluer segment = 1269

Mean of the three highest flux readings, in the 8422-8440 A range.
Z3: 34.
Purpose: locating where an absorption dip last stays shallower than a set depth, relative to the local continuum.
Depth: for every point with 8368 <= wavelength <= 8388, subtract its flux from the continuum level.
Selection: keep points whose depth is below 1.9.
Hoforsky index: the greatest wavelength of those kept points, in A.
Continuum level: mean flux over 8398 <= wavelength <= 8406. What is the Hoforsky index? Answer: 8375.0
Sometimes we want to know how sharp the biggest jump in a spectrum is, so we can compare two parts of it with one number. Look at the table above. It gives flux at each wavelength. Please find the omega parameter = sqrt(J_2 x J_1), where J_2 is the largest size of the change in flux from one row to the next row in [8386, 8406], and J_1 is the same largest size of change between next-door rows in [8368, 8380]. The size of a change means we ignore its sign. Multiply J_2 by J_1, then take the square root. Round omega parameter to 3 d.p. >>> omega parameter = 0.812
